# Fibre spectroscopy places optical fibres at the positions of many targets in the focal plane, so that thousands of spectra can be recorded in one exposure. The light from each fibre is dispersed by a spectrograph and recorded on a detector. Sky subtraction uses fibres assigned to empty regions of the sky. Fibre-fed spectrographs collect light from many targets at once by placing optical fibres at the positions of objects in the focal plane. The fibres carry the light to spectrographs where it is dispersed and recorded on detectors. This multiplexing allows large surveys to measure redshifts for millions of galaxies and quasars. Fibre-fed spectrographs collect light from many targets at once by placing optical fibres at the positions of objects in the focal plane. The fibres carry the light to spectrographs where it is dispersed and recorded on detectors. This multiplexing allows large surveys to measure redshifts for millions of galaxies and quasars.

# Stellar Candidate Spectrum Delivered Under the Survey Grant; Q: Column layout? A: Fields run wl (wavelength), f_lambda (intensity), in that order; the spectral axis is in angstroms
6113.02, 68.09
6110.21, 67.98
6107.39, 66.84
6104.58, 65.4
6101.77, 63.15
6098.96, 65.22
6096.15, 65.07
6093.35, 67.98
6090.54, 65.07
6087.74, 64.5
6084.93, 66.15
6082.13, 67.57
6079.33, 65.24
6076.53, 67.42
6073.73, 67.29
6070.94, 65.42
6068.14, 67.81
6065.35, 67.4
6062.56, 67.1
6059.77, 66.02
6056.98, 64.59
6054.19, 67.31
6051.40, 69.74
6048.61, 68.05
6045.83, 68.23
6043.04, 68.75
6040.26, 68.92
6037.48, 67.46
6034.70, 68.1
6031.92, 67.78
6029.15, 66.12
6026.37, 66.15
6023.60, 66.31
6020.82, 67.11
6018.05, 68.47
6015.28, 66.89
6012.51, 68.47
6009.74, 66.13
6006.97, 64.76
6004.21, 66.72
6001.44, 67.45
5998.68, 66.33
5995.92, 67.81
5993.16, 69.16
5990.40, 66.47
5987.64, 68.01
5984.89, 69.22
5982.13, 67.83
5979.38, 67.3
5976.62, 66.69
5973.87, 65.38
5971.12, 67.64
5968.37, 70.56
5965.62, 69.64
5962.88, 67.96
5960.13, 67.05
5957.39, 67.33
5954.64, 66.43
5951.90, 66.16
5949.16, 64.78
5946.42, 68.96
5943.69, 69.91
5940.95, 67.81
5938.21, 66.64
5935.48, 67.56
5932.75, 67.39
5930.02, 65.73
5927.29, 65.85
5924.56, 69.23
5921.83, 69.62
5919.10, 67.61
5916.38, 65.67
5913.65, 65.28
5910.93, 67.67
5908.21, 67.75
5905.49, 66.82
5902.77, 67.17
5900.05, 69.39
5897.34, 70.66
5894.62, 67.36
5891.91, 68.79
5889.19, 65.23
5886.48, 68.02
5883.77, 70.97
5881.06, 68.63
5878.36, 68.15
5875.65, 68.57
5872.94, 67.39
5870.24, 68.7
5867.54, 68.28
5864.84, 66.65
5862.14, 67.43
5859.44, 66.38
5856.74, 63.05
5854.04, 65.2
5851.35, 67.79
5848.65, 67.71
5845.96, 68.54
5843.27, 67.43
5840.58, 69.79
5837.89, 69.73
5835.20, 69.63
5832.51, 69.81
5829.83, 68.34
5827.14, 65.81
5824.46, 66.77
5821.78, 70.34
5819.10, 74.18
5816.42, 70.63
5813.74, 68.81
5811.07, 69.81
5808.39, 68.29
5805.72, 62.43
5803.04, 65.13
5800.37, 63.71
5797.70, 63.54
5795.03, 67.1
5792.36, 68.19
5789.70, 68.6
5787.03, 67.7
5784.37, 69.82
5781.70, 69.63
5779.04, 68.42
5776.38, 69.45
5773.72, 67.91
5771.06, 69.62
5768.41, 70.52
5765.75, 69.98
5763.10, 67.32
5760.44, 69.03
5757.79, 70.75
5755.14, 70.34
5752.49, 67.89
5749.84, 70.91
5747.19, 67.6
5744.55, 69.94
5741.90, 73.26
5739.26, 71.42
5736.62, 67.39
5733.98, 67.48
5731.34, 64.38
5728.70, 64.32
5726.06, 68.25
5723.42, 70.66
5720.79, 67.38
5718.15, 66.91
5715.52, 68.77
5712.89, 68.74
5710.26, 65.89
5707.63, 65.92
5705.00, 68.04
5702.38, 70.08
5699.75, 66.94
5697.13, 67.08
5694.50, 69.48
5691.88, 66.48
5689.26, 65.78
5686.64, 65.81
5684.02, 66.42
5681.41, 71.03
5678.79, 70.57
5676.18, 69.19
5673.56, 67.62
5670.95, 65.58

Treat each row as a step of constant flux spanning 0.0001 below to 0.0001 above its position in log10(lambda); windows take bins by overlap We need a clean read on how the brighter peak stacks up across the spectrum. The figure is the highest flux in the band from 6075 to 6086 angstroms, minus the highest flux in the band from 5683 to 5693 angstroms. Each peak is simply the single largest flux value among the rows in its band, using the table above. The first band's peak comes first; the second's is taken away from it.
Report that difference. 1.1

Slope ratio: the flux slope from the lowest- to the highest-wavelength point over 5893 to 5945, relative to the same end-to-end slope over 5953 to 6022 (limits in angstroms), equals 5.1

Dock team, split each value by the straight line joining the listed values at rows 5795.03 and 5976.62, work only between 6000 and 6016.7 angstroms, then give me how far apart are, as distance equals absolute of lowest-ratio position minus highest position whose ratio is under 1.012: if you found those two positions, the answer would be 8.3 angstroms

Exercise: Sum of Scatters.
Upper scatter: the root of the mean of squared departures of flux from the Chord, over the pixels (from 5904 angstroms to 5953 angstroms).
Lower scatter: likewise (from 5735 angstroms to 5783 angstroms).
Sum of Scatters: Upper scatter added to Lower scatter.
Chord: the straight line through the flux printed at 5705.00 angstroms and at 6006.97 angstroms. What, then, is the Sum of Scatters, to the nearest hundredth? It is 4.78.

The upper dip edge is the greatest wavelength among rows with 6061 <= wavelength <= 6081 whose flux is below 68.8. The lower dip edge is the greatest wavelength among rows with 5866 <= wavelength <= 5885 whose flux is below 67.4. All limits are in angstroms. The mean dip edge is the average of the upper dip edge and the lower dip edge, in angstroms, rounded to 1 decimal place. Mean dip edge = 5976.1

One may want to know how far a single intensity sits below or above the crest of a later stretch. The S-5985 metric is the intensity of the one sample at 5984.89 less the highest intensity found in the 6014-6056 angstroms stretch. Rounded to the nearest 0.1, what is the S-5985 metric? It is -0.5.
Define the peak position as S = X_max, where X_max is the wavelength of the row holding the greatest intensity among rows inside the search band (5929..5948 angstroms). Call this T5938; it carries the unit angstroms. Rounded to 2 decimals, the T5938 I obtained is 5943.69 angstroms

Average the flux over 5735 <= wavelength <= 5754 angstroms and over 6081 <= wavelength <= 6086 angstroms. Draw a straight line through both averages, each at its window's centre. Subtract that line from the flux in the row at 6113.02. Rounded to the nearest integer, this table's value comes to 1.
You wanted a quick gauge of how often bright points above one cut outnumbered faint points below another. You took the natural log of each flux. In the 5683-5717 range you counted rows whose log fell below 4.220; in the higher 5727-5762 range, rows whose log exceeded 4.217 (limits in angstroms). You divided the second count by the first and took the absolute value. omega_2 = 1.0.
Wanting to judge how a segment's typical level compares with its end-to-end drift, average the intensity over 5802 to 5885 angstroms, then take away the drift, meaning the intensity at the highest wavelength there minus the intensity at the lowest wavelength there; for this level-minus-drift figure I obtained 62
